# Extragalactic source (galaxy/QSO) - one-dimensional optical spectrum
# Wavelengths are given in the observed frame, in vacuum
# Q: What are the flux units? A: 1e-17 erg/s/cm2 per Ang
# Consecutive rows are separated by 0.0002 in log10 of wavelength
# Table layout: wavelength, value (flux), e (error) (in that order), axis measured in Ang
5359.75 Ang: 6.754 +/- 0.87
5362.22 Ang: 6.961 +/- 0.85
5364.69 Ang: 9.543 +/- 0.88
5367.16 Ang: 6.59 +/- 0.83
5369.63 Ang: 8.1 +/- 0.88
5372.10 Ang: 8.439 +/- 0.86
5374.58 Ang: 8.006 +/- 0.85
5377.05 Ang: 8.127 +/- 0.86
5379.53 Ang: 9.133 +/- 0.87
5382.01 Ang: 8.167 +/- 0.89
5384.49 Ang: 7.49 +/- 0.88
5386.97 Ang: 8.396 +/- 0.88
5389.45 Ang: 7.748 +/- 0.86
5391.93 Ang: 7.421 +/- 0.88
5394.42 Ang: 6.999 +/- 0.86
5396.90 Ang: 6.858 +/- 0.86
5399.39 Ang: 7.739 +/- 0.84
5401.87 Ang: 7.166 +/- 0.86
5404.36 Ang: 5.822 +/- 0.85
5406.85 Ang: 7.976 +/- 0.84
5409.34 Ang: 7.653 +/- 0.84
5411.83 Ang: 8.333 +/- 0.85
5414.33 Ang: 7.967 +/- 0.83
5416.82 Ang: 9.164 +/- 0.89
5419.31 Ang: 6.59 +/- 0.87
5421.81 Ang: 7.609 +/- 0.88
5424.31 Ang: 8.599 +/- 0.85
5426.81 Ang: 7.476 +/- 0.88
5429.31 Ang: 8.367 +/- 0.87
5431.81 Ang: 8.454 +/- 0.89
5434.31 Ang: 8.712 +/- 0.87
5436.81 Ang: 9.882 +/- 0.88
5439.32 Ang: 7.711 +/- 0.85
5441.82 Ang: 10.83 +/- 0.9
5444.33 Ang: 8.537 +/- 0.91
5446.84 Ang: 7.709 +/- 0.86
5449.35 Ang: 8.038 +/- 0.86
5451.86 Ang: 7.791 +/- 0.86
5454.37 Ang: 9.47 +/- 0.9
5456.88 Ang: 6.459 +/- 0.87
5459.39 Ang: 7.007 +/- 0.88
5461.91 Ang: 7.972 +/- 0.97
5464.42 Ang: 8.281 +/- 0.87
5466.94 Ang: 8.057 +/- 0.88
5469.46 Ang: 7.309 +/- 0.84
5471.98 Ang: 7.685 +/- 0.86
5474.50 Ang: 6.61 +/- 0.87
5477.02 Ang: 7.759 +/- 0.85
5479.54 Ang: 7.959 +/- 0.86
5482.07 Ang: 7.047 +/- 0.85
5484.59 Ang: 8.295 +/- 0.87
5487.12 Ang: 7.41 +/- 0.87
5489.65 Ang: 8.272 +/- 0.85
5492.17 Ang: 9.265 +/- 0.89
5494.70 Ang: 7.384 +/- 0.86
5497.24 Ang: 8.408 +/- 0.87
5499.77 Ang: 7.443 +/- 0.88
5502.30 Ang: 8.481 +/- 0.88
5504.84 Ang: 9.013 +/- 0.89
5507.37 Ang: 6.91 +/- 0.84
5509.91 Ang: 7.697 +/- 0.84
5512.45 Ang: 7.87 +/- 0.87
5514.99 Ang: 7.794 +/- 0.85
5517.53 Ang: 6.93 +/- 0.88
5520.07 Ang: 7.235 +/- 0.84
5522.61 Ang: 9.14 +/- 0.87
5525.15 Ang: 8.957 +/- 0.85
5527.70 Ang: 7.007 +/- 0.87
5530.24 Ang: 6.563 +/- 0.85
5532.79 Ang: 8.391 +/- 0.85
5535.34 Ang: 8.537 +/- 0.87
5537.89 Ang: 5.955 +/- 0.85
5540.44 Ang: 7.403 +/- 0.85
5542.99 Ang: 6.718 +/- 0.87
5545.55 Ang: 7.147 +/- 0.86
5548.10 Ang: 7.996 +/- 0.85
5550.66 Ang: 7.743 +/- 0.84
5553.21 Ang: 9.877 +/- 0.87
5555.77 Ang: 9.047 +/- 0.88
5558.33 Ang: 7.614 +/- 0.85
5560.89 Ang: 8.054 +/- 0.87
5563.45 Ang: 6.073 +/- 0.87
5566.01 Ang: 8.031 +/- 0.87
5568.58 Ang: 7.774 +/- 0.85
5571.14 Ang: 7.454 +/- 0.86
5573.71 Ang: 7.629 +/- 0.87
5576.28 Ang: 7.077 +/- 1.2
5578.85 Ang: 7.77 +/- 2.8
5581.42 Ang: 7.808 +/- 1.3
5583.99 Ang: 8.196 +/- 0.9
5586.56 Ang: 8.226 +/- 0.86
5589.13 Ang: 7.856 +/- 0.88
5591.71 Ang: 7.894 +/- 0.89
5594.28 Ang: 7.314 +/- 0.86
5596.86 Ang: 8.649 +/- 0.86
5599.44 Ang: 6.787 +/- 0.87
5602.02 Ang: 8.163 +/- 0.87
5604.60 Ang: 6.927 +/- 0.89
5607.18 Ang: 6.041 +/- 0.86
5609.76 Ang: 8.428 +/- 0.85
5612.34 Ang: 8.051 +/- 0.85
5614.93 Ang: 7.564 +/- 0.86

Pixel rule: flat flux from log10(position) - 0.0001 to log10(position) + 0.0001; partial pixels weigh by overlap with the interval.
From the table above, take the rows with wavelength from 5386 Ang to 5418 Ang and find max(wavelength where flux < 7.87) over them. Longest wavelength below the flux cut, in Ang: 5409.34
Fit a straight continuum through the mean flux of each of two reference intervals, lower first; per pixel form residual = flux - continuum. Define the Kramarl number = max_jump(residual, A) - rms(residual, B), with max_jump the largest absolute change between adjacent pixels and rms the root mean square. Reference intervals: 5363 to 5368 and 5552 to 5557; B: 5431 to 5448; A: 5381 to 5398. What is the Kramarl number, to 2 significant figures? -0.20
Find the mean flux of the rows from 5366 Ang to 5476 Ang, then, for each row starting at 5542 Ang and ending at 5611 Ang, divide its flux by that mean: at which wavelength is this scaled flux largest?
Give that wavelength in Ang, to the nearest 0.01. 5553.21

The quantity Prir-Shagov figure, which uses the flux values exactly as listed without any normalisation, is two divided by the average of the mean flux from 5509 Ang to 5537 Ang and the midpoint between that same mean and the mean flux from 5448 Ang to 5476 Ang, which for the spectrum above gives 0.257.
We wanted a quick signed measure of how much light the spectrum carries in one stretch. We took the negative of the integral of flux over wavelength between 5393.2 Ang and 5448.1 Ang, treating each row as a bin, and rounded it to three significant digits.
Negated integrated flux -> -440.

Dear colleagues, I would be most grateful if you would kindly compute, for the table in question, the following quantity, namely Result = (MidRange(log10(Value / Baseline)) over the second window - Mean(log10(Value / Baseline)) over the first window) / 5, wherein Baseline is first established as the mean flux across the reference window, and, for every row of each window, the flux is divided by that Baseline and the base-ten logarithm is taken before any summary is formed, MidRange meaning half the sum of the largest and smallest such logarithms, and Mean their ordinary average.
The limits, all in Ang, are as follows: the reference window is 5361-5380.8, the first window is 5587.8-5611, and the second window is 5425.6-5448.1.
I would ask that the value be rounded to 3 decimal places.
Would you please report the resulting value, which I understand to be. 0.016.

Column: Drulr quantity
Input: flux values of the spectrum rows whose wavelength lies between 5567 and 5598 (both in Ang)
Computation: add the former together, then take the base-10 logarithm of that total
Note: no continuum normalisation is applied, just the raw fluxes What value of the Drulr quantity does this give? 1.97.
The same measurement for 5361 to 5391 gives 1.99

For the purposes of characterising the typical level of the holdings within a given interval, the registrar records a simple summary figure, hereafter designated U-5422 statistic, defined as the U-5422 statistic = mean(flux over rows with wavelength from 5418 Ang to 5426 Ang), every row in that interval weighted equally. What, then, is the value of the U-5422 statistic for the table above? 7.60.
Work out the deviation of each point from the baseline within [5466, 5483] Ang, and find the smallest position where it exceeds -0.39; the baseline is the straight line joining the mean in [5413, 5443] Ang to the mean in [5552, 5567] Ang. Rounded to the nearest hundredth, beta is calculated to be 5466.94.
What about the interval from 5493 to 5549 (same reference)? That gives 5497.24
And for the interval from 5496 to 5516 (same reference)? 5497.24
